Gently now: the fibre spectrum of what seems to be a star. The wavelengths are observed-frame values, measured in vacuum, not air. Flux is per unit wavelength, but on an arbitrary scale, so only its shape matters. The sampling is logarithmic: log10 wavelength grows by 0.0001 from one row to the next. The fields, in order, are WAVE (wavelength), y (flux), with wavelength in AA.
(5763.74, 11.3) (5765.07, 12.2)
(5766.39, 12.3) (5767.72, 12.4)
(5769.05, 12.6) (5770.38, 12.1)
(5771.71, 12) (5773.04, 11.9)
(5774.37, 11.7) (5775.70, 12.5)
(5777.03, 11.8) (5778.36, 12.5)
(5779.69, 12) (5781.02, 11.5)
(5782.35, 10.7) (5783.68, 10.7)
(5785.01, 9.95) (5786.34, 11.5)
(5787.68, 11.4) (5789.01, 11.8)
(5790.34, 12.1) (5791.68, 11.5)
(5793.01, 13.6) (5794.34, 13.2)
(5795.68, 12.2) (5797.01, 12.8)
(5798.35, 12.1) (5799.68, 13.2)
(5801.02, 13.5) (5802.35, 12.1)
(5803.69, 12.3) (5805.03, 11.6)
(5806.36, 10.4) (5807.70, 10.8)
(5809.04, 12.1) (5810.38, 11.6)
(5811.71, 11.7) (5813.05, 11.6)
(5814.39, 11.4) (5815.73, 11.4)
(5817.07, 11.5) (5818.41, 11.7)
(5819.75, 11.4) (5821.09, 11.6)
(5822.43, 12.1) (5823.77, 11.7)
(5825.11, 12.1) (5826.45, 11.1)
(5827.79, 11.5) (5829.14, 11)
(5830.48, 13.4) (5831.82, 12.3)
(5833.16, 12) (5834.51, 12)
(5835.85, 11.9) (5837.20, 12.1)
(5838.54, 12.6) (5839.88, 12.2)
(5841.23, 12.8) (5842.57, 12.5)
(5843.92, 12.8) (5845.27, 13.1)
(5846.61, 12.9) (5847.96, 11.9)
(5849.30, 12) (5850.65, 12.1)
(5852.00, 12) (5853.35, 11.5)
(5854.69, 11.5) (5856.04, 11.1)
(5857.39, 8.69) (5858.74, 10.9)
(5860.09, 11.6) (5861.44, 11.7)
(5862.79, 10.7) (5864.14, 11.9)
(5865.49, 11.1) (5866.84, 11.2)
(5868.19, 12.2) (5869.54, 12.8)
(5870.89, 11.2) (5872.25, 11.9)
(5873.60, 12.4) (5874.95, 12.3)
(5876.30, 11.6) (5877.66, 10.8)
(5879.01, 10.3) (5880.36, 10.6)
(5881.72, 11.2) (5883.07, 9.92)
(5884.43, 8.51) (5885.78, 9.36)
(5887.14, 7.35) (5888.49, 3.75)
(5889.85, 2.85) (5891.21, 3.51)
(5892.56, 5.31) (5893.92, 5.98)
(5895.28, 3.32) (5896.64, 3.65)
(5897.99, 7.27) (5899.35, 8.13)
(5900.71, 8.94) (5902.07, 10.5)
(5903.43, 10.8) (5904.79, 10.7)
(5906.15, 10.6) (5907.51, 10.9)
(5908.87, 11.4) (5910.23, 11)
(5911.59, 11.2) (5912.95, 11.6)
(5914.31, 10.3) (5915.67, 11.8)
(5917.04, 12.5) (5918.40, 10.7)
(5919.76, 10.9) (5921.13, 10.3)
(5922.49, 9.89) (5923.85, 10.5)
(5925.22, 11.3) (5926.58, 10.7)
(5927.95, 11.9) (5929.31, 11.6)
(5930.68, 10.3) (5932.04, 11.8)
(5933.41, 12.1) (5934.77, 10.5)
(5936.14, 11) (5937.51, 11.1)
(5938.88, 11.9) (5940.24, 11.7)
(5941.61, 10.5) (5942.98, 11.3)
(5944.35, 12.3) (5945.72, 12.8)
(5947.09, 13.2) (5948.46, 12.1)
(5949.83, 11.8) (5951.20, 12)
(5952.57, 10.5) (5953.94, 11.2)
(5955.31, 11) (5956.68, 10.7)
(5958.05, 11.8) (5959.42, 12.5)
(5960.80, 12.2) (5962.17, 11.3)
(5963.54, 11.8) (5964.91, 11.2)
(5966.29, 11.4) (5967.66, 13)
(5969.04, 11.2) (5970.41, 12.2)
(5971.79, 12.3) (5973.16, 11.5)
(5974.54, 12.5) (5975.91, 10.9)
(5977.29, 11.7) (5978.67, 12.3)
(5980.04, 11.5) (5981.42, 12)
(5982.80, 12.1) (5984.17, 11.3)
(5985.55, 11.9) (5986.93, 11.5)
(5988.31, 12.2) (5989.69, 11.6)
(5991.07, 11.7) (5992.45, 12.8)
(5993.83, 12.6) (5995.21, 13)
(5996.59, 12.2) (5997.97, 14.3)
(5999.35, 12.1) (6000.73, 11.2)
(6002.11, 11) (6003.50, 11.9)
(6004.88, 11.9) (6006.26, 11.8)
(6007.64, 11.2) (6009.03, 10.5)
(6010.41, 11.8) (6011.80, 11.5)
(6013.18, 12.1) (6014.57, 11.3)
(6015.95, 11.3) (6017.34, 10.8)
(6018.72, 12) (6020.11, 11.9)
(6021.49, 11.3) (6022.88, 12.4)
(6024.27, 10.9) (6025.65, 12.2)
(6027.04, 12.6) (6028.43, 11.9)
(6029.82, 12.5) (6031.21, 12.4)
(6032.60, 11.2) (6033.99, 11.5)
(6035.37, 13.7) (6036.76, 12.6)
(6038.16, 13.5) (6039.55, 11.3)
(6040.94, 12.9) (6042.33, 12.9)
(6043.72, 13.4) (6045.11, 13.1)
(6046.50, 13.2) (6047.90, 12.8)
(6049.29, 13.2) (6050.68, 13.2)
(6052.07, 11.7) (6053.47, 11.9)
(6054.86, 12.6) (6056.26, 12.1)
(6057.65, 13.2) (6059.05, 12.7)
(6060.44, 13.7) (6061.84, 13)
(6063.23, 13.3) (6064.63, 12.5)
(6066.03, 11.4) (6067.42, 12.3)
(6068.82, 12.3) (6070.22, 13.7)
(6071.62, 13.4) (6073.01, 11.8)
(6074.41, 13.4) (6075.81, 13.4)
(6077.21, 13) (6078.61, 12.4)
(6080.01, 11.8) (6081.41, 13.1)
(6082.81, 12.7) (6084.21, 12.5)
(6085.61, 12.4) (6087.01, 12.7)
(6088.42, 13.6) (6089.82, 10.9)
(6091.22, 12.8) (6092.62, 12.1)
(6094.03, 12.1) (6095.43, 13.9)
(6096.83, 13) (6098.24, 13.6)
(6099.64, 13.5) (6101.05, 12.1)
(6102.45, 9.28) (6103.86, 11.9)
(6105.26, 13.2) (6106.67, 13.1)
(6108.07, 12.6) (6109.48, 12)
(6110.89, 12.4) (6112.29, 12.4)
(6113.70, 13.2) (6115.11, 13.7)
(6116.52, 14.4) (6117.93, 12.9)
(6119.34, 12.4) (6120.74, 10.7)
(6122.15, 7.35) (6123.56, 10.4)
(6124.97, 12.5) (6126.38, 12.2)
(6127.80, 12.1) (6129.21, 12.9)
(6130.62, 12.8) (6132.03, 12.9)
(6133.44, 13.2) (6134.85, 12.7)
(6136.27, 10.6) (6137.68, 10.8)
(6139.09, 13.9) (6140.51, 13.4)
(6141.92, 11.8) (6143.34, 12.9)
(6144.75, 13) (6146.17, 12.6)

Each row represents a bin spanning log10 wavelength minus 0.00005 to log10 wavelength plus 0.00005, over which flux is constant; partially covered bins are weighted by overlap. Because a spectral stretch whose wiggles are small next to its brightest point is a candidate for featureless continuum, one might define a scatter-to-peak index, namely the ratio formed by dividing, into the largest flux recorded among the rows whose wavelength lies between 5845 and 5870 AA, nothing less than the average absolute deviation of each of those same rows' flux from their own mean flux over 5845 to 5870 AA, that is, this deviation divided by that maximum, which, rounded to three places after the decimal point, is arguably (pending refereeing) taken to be 0.051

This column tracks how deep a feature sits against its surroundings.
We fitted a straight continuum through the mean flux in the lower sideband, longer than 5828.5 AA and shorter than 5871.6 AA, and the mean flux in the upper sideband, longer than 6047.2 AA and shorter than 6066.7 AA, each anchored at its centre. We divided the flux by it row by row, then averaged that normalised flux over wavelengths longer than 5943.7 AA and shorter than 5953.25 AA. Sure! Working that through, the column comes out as 0.99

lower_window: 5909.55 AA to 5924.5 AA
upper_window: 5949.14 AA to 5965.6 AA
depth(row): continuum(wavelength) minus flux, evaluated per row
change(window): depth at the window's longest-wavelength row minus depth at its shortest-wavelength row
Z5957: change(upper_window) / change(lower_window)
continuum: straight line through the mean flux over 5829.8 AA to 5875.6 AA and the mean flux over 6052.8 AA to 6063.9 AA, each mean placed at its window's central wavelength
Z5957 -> 1.2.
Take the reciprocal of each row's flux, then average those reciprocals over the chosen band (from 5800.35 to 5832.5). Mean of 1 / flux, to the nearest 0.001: 0.085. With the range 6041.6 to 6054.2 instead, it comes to 0.078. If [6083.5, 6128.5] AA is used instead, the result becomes 0.083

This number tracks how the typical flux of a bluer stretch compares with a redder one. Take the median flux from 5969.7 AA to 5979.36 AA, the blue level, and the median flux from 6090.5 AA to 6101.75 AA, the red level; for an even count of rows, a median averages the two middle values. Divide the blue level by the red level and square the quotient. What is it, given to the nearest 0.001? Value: 0.894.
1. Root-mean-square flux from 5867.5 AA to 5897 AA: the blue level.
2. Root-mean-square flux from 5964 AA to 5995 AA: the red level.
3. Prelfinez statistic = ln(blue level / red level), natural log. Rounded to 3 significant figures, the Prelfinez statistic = -0.243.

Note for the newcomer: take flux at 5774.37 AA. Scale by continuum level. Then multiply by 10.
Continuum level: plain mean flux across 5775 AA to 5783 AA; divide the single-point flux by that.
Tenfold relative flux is 9.9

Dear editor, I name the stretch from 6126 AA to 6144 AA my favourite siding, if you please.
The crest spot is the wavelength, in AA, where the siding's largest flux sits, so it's 6139.09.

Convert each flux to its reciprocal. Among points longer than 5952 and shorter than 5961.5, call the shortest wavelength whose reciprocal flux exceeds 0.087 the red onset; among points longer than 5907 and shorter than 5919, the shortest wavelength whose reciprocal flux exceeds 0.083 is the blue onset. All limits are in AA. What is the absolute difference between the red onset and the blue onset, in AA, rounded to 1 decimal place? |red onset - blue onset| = 45.1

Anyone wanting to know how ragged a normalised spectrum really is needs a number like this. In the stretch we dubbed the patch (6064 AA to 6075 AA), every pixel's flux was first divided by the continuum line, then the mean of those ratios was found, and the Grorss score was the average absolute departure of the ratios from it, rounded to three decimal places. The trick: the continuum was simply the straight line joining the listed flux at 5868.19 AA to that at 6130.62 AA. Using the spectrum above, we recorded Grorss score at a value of 0.053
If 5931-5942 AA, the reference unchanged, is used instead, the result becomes 0.045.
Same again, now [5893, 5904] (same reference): 0.185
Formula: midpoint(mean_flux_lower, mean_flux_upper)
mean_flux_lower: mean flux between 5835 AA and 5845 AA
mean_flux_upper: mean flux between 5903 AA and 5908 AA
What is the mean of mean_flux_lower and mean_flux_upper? 11.6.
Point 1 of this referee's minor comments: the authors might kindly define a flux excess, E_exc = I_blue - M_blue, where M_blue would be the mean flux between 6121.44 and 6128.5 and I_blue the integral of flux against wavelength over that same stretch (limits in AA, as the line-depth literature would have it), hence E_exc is 66.0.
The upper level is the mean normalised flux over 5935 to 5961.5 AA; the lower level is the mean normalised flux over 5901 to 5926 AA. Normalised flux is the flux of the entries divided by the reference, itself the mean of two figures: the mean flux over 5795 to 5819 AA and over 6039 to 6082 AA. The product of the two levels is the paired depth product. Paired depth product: 0.84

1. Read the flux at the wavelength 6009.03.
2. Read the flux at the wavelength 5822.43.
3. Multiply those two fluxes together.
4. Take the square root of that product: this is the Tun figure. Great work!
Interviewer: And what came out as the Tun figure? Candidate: 11.27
